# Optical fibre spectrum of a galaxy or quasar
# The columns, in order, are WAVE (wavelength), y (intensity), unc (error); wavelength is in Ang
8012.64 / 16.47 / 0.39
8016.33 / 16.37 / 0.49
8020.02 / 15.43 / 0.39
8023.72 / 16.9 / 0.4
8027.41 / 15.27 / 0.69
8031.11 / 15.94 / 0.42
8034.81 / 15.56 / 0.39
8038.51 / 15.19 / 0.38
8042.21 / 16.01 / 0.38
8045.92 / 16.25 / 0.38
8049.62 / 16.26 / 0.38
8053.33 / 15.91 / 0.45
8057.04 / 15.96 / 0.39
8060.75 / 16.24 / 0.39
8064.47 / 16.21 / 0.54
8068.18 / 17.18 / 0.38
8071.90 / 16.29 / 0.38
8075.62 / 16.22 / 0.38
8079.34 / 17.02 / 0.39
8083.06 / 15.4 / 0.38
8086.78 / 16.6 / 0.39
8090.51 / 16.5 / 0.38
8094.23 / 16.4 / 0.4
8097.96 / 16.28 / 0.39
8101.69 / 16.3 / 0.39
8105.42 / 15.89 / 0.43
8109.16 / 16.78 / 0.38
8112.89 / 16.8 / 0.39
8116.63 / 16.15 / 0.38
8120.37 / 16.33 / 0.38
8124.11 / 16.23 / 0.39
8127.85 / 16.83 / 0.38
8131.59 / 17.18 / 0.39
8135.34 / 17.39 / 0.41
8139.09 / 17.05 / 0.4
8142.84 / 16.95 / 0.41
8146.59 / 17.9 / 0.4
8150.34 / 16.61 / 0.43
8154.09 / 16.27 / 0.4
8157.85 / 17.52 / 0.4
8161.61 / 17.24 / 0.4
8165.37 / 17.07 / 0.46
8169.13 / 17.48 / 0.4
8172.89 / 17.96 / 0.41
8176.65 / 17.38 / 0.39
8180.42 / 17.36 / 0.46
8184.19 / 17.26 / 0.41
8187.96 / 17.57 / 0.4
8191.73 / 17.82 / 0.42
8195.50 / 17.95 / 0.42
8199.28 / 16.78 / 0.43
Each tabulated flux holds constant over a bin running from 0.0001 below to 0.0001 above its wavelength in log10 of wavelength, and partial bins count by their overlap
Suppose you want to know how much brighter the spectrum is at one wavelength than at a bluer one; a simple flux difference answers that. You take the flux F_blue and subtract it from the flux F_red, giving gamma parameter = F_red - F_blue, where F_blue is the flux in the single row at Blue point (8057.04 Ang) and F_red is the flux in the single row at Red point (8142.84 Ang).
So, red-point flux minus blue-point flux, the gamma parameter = 1.0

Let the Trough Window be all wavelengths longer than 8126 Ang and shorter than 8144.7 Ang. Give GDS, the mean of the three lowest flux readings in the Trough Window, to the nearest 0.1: 16.9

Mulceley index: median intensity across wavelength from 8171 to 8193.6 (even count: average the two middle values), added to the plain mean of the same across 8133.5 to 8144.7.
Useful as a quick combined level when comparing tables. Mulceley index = 34.6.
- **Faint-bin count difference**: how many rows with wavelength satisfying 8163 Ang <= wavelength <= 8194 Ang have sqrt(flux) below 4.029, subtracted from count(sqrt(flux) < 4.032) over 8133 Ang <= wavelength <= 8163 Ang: 0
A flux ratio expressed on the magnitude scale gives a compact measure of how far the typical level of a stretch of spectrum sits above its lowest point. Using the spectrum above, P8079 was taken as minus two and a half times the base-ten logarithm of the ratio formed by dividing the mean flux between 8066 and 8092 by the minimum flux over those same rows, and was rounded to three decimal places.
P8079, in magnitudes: -0.072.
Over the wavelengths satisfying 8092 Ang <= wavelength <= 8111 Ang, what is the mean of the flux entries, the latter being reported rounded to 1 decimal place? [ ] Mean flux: 16.3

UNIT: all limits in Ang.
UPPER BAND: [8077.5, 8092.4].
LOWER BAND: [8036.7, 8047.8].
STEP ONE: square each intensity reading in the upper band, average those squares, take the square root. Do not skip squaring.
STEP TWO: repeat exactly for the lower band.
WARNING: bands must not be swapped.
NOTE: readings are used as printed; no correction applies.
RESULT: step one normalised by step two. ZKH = 1.04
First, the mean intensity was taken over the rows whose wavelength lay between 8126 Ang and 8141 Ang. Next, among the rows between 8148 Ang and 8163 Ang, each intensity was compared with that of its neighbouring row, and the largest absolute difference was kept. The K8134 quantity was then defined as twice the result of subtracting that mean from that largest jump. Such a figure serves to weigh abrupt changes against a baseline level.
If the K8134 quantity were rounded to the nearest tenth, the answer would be -31.7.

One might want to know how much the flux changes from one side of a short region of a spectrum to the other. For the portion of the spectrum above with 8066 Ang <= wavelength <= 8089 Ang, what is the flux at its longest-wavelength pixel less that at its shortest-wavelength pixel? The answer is -0.6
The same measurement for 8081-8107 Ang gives 0.5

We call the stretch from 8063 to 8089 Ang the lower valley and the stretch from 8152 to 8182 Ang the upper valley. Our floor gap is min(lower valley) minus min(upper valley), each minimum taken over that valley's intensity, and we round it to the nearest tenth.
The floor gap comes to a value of -0.9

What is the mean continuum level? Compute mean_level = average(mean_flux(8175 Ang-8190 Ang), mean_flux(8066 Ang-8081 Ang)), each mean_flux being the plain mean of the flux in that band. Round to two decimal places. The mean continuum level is 17.03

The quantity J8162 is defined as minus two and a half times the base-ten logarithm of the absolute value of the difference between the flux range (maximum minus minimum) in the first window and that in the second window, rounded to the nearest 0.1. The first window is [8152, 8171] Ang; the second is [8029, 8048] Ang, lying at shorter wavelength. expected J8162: 1.8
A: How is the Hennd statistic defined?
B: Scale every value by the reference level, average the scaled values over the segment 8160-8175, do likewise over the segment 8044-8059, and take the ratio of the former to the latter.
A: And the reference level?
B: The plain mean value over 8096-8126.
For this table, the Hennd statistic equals 1.08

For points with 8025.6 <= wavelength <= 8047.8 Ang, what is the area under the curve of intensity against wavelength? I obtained 349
